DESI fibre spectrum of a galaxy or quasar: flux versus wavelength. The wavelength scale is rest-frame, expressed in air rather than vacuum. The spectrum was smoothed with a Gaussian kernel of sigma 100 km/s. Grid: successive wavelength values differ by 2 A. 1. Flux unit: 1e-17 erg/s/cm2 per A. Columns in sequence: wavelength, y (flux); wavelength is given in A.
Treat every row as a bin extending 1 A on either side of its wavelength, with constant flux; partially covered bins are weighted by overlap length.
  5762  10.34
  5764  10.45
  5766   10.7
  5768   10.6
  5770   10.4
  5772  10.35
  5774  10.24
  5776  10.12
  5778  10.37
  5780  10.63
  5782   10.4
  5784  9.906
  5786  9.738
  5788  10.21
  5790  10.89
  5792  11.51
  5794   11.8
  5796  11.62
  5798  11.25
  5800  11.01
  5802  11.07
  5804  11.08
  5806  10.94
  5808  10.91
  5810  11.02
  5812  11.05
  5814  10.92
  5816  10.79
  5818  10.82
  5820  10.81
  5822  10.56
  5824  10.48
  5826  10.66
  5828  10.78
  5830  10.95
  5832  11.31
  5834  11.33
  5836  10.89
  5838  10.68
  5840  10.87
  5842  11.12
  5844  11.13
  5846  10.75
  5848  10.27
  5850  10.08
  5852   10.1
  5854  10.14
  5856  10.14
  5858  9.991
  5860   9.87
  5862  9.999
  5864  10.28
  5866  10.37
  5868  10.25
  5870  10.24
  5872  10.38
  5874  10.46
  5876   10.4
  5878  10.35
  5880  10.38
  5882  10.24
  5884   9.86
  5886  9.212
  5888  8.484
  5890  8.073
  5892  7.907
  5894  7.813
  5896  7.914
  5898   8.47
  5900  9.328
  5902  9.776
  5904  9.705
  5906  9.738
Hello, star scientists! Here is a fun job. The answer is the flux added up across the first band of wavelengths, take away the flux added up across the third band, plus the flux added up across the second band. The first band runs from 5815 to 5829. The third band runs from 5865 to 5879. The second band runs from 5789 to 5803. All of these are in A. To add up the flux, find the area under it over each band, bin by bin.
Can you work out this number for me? 163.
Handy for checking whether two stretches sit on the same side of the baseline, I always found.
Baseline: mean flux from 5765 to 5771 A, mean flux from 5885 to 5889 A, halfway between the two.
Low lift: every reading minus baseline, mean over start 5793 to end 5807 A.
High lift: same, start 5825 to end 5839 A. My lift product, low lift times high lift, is 1.9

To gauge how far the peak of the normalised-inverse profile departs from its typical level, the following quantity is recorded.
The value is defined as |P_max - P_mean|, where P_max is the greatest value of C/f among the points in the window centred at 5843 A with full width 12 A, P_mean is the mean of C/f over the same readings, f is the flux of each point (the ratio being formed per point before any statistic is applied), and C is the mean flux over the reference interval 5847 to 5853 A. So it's 0.048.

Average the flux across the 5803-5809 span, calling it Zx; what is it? 11.0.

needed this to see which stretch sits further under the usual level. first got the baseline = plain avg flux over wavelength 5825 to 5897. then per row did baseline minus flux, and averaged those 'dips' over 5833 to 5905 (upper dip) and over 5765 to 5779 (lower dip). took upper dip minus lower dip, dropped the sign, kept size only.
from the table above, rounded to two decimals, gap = 0.47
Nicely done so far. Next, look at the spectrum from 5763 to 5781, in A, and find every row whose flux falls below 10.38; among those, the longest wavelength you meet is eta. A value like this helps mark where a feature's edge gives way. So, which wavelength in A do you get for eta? 5778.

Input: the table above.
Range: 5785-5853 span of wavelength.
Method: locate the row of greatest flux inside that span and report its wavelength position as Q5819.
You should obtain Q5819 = 5794 A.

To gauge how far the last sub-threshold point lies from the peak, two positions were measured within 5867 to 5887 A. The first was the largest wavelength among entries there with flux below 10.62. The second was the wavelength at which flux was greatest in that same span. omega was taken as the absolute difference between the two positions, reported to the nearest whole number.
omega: 12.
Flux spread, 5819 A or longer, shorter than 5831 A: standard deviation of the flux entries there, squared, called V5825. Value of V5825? 0.03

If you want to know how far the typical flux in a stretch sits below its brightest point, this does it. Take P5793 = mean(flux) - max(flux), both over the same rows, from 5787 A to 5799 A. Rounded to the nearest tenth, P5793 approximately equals -0.6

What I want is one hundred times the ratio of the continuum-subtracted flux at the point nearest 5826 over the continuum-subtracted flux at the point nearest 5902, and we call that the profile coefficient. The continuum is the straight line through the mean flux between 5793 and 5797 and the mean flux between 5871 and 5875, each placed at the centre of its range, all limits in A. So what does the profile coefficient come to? 327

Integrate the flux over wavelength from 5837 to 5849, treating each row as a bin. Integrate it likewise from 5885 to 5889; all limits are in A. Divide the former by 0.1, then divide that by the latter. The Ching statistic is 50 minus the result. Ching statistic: 13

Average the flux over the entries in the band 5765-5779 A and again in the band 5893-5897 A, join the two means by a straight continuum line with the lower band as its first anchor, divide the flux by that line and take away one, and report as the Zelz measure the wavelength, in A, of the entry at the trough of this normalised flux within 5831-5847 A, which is 5838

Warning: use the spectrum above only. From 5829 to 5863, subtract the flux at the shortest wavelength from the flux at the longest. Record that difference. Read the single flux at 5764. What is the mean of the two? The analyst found 4.7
